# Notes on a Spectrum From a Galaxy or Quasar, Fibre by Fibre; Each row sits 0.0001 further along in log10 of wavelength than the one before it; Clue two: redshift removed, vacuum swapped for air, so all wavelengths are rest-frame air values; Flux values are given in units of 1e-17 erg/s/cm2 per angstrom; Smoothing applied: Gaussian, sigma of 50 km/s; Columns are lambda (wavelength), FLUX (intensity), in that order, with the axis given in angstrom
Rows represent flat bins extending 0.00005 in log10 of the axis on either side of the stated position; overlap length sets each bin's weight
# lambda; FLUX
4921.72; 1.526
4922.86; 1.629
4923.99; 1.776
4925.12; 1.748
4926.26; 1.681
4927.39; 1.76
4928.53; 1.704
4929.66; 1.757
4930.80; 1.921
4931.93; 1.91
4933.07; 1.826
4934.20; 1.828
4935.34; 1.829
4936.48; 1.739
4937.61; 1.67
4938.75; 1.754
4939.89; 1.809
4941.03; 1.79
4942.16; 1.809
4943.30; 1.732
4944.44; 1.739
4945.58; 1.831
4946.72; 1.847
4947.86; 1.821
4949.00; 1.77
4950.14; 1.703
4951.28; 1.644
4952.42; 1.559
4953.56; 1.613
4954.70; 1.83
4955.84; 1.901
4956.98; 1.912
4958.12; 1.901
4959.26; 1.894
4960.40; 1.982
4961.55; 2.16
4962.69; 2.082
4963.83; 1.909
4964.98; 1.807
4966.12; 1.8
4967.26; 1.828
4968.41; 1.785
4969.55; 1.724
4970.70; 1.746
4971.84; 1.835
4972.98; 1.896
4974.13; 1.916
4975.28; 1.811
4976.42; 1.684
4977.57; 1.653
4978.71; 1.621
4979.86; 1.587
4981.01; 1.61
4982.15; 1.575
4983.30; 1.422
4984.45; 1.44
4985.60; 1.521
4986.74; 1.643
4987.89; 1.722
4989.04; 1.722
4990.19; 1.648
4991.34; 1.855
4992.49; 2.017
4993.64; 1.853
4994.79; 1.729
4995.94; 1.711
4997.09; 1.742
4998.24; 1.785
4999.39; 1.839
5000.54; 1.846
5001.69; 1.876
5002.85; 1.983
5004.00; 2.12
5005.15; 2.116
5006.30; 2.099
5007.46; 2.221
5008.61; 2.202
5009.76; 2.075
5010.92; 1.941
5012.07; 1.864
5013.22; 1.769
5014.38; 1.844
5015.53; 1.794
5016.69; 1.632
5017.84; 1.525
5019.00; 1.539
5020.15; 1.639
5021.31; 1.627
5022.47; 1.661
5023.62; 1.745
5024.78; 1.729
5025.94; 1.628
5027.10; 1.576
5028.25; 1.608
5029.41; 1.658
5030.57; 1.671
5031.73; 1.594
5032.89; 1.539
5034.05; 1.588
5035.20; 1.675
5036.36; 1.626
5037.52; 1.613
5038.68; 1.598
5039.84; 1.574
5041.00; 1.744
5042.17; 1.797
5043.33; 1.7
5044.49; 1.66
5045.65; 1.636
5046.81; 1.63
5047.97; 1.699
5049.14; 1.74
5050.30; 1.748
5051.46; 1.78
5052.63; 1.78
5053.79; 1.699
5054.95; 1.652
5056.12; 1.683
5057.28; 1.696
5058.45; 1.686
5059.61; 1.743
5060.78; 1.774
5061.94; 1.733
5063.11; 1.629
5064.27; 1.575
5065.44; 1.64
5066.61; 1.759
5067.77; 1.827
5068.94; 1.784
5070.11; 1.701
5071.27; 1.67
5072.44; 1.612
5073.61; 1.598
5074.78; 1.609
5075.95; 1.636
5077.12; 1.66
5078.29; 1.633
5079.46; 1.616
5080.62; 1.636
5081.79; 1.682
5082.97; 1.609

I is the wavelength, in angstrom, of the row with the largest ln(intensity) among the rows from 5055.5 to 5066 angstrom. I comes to 5060.78 angstrom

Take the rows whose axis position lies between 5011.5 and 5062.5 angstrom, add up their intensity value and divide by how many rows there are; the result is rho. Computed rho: 1.68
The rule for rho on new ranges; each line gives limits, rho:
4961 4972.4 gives 1.87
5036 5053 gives 1.69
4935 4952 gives 1.77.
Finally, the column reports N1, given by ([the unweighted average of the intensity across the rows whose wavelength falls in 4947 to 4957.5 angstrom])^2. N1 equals 3.1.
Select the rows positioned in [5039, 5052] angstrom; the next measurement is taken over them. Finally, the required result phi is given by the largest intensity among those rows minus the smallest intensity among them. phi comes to 0.22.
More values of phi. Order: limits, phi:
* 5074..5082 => 0.07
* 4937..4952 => 0.20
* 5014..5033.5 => 0.32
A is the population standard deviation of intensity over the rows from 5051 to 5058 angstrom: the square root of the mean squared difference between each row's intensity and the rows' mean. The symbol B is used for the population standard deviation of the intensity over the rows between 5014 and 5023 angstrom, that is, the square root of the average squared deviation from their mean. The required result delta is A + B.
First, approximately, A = 0.048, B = 0.104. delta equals 0.153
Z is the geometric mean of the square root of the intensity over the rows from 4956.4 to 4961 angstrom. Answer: 1.39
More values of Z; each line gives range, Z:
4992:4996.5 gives 1.35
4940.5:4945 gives 1.33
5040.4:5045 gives 1.31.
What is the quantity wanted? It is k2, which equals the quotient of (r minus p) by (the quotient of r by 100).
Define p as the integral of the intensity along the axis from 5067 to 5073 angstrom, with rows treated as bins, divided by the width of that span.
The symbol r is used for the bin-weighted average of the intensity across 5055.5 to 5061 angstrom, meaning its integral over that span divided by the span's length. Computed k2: -0.7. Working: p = 1.72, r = 1.71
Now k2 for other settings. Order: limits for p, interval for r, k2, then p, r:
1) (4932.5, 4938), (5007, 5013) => 12.7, 1.78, 2.04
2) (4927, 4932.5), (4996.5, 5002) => 0.3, 1.81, 1.82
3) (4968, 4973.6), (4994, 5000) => -1.9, 1.80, 1.77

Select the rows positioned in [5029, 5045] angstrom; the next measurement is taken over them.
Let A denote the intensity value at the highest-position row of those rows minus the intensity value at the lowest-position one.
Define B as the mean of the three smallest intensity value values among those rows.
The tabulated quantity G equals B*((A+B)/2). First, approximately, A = 0.0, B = 1.57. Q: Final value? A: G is 1.2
